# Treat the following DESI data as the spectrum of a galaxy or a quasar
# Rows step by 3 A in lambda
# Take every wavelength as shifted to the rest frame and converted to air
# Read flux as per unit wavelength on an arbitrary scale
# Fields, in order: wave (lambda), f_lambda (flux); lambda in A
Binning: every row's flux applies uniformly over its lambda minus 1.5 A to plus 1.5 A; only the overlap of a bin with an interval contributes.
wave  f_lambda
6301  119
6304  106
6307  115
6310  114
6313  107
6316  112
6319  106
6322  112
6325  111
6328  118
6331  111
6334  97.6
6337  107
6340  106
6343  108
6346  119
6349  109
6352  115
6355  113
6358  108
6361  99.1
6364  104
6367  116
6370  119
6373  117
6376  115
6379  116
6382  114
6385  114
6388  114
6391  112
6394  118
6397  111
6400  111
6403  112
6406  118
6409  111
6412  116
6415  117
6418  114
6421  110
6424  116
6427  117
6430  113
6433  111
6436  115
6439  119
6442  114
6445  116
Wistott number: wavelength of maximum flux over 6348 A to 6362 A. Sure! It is 6352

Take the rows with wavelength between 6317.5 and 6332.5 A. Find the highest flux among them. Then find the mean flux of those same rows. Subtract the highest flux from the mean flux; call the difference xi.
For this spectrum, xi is -6.4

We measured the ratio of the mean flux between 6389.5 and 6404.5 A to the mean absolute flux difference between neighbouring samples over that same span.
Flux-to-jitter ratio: 32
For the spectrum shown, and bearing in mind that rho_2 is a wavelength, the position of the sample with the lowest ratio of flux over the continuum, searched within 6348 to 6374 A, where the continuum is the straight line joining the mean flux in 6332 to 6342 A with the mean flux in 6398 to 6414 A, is 6361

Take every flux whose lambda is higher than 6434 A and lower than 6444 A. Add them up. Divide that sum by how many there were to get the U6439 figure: 116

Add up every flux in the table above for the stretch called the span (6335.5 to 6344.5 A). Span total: 321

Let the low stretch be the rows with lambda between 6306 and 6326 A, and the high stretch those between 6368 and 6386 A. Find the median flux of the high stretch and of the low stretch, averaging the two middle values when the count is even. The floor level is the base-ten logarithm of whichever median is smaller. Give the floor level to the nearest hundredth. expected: 2.05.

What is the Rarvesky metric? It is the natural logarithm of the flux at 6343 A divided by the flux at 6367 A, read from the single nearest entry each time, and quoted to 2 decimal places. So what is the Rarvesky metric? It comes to -0.07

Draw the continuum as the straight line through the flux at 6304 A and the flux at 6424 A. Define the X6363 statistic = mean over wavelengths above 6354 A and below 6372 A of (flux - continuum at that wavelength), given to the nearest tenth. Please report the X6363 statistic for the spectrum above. -1.0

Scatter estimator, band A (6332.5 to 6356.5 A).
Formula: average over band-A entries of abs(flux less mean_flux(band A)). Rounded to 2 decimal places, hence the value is 4.76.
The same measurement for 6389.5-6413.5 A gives 2.78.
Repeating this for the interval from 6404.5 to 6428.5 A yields 2.41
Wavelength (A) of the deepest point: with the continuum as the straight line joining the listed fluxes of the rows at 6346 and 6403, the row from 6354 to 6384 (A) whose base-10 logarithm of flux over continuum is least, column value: 6361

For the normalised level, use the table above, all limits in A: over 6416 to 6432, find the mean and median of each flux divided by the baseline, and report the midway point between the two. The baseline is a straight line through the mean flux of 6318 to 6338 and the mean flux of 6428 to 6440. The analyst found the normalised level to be 1.002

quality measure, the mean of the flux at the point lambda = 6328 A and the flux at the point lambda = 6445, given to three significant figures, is 117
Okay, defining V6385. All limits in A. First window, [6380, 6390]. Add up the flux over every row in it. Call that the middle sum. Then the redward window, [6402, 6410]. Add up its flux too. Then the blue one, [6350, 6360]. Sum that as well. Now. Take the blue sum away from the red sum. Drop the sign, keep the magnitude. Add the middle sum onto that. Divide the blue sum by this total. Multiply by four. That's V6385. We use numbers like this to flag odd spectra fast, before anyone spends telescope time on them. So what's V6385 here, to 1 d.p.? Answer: 3.9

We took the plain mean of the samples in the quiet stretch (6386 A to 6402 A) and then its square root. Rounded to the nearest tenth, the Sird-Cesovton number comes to 10.6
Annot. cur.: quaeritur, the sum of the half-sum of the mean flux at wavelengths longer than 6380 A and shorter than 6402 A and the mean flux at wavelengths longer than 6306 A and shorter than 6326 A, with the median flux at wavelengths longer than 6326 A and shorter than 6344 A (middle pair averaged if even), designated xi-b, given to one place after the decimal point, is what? 219.7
